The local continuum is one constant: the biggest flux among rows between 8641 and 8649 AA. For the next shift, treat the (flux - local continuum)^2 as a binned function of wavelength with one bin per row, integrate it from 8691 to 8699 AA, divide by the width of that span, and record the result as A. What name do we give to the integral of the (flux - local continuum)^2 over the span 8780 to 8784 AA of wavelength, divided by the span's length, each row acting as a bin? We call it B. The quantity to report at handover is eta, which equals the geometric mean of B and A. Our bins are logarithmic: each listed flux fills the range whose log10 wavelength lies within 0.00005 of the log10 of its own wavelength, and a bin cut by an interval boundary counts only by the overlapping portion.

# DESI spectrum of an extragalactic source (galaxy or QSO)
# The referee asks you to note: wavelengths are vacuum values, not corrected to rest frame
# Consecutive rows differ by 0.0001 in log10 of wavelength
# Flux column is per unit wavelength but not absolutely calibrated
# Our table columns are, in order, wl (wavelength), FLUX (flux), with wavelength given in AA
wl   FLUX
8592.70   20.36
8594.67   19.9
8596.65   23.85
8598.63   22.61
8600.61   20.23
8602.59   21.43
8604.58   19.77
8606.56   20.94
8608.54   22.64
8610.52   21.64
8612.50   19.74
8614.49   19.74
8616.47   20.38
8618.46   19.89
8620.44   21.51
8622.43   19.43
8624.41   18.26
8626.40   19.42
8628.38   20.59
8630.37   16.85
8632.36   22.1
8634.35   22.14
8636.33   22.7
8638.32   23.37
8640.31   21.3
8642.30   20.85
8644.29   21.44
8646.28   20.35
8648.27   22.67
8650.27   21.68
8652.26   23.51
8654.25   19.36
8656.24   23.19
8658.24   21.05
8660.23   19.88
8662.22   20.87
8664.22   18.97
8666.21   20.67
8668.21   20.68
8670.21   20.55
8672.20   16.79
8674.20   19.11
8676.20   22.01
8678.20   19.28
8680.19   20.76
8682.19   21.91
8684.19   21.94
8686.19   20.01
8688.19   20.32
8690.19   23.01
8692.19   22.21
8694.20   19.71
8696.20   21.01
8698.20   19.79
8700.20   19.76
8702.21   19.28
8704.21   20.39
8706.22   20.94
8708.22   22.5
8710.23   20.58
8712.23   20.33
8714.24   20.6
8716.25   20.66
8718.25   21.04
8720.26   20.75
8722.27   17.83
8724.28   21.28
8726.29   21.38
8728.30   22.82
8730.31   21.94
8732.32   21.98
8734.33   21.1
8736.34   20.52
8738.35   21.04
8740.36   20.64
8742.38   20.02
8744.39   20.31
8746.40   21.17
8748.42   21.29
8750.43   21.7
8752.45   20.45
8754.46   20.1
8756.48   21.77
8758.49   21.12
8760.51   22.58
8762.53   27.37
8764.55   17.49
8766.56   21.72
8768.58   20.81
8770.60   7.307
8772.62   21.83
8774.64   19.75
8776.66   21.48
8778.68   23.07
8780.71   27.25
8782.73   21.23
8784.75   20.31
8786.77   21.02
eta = 7.1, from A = 4.8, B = 10.4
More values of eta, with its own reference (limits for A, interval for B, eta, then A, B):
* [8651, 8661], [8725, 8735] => 2.1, 4.3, 1.0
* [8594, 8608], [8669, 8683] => 6.1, 3.8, 9.7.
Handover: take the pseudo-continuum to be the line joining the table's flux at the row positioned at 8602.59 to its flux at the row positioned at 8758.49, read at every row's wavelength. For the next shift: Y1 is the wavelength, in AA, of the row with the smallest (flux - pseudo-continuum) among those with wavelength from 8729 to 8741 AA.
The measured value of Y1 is 8736.34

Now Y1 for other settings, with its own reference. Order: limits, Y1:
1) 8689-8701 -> 8694.20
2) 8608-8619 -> 8612.50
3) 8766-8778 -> 8770.60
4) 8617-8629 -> 8624.41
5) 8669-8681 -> 8672.20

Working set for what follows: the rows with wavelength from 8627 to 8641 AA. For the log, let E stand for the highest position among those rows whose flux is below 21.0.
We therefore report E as 8630.37 AA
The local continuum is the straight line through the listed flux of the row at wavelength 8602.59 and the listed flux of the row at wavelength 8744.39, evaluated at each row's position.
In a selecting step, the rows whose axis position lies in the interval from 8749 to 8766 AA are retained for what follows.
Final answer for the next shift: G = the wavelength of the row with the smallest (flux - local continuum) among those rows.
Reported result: 8764.55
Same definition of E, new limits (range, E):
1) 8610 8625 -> 8624.41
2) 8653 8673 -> 8672.20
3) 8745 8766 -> 8764.55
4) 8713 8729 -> 8722.27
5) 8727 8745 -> 8744.39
